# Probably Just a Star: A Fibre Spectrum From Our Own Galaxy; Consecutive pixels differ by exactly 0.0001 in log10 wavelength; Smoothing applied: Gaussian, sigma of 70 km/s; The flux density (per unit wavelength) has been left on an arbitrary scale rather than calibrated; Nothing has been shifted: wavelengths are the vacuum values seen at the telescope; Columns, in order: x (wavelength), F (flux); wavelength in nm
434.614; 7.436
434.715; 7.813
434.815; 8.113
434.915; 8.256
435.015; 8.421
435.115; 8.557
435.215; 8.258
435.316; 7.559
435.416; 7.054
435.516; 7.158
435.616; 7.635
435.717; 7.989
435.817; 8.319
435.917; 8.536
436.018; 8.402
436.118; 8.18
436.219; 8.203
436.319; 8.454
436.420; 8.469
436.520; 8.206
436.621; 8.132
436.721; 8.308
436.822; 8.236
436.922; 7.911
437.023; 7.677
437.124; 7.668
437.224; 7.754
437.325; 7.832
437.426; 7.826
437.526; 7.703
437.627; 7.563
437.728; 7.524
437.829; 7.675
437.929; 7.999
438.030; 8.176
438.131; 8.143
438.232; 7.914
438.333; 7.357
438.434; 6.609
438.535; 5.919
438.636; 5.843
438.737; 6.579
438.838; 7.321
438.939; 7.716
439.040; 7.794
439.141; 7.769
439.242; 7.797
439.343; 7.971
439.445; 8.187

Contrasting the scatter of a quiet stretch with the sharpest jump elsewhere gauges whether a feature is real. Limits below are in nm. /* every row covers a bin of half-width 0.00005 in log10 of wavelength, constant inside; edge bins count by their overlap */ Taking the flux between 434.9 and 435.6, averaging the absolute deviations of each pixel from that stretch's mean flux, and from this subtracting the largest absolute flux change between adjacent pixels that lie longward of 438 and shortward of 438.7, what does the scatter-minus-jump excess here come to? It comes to -0.2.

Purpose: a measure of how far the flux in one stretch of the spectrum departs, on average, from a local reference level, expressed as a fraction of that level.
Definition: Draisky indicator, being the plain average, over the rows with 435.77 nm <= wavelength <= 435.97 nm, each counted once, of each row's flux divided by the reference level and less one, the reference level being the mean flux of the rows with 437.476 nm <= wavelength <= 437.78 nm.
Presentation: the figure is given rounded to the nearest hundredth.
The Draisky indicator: 0.11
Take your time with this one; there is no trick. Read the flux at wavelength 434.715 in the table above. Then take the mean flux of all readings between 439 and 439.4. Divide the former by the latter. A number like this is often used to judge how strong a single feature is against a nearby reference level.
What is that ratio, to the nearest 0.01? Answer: 1.00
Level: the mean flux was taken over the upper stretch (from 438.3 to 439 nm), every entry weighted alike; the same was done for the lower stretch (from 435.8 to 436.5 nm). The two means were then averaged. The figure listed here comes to 7.6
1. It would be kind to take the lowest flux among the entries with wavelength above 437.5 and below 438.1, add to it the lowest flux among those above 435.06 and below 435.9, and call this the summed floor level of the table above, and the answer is 14.6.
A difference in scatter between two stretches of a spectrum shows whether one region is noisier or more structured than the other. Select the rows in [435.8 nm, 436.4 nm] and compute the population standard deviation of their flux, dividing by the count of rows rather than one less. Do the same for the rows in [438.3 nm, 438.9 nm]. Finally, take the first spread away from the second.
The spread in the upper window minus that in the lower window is 0.5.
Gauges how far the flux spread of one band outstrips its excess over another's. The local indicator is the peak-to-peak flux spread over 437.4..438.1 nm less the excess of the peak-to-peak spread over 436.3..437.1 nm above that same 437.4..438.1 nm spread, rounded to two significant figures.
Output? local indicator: 0.51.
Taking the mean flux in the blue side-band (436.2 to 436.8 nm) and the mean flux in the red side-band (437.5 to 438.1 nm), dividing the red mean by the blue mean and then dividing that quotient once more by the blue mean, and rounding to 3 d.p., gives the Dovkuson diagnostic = 0.113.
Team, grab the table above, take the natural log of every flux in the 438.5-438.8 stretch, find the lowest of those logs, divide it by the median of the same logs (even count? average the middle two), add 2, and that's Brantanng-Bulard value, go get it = 2.993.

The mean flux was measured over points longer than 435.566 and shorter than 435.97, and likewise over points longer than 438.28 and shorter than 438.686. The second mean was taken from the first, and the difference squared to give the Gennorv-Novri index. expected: 2.8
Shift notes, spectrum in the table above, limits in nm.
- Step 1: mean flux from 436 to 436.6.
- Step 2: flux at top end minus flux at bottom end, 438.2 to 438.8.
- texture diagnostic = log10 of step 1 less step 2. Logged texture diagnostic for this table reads 0.98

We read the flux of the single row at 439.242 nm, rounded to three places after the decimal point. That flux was 7.797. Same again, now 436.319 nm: 8.454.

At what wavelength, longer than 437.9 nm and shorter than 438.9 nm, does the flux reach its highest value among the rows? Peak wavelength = 438.030 nm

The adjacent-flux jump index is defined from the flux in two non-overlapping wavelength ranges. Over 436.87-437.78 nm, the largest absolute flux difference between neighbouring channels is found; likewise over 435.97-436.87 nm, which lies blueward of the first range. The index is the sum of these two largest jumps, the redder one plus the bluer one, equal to 0.50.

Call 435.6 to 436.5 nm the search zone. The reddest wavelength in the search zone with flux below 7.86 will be 435.616 nm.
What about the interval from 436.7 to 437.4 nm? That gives 437.325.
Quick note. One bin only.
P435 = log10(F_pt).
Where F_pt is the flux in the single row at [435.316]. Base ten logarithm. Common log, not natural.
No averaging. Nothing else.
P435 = 0.88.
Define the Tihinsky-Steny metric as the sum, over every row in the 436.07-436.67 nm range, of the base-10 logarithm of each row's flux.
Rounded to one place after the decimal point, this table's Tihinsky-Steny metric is 5.5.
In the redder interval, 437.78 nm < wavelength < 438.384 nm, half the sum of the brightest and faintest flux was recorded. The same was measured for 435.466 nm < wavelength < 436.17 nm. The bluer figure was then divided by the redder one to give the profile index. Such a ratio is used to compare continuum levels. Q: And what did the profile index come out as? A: 1.01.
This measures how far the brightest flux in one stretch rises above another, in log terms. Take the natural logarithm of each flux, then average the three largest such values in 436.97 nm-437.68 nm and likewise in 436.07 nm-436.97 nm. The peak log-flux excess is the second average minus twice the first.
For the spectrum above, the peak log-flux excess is -1.980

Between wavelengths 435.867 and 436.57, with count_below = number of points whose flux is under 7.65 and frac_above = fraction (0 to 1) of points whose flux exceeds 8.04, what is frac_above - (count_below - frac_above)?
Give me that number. 2.0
